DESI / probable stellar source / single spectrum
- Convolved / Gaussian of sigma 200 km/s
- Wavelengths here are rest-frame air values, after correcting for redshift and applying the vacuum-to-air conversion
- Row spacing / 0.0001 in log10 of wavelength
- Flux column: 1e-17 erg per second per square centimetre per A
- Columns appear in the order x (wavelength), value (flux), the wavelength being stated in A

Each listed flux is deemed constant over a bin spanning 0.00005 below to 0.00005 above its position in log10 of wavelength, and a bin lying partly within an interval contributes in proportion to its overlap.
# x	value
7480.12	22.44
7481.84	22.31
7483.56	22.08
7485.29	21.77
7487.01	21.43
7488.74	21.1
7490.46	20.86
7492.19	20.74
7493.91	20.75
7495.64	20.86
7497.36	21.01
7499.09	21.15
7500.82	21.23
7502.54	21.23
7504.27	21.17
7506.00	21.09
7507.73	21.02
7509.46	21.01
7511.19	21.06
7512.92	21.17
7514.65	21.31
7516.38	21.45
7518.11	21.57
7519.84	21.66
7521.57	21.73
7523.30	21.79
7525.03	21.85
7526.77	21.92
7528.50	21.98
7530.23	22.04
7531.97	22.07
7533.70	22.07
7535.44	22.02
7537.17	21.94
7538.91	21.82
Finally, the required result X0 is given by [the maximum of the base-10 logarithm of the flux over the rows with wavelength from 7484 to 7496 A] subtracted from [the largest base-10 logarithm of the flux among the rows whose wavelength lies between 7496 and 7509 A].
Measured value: -0.011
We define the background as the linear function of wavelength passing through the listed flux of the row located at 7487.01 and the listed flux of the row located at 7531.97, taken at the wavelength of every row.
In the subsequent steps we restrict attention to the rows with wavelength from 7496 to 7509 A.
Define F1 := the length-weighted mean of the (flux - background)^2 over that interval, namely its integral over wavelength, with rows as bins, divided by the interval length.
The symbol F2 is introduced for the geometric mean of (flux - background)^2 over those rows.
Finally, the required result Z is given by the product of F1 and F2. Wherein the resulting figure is 0.08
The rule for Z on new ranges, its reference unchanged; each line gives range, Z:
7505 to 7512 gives 0.23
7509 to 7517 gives 0.13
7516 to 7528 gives 0.00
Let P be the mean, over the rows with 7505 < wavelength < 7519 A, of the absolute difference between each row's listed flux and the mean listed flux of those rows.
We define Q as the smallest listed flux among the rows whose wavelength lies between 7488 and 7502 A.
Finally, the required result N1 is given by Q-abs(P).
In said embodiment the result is 20.6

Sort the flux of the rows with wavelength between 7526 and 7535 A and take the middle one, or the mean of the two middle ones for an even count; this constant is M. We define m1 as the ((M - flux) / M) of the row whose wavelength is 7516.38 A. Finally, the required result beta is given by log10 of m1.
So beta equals -1.57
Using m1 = 0.027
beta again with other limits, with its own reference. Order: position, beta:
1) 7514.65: -1.48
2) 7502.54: -1.43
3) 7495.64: -1.27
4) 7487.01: -1.56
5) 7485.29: -1.91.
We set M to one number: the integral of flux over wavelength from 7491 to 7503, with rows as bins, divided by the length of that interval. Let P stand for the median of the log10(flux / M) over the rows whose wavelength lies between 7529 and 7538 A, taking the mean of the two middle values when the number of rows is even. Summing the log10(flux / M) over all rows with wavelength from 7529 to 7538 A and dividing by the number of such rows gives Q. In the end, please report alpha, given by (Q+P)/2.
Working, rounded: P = 0.021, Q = 0.021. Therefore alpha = 0.021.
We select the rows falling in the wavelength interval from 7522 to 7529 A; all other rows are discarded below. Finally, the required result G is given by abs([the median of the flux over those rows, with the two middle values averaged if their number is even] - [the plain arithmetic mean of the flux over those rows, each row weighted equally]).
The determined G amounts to 0.000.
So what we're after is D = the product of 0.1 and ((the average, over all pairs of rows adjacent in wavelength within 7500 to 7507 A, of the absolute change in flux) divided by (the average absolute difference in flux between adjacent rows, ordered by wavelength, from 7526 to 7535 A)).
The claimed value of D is 0.12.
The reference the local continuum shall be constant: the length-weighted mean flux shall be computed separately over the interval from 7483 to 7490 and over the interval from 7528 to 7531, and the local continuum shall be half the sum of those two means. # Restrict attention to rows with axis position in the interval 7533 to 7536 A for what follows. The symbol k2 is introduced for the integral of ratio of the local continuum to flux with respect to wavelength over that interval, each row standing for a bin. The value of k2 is 2.96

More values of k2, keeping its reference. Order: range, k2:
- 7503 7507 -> 4.12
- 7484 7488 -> 4.02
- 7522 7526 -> 3.99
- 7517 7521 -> 4.03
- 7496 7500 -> 4.14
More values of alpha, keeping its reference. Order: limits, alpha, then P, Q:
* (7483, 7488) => 0.016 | 0.016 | 0.016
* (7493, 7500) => -0.001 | -0.001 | -0.001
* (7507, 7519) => 0.004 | 0.004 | 0.005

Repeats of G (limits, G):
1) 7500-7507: 0.020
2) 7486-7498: 0.104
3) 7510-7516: 0.010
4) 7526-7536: 0.013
